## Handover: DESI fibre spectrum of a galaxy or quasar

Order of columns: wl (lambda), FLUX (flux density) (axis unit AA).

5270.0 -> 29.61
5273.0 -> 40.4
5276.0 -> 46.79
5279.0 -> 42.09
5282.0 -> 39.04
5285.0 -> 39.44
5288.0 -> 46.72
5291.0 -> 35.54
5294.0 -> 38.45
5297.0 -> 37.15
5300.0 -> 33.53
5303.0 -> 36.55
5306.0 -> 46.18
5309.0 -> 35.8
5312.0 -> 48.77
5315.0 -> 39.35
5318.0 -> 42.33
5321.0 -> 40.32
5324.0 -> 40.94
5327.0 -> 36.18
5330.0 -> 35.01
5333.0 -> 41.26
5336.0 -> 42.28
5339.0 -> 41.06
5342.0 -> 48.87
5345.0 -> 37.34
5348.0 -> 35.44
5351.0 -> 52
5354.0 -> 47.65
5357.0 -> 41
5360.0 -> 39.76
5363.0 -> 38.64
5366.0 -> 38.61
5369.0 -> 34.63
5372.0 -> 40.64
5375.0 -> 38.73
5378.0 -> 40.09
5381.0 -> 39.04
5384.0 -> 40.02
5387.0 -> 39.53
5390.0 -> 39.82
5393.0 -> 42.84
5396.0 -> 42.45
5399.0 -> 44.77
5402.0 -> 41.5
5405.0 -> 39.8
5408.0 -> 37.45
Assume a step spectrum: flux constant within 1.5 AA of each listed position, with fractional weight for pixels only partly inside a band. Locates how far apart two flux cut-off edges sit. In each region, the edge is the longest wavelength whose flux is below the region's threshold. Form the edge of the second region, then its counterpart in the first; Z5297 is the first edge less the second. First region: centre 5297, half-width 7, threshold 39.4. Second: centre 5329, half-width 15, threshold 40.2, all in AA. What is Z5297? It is -27 AA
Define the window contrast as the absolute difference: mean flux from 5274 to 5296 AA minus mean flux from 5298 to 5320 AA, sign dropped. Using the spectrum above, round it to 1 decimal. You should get 0.8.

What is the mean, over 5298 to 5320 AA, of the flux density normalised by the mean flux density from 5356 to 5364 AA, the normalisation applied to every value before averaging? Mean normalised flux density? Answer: 1.01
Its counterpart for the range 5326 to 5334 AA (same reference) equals 0.94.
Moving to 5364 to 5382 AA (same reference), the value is 0.97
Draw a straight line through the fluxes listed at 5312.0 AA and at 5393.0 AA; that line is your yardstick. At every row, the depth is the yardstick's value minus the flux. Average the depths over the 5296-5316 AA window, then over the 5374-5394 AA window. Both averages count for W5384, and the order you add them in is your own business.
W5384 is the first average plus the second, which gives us 13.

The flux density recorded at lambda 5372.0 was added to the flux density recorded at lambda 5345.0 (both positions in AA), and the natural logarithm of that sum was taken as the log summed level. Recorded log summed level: 4.36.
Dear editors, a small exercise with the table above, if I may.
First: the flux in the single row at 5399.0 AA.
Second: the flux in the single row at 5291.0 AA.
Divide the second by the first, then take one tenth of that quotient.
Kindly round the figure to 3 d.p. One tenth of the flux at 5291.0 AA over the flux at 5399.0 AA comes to 0.079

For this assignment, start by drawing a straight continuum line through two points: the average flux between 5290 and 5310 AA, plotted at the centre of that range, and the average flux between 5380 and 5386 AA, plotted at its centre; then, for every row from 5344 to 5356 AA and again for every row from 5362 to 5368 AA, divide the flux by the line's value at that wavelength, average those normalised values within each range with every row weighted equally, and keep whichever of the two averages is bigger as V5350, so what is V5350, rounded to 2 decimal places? 1.11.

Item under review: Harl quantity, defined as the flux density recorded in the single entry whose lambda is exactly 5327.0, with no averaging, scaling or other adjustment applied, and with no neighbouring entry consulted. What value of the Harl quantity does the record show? 36.18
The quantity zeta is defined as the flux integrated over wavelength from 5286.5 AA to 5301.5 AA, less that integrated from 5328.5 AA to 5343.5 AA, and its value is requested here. -51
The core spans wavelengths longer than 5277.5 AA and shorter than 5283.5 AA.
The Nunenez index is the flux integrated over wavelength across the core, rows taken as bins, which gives 243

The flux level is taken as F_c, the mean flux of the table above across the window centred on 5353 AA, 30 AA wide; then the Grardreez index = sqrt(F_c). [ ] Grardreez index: 6.48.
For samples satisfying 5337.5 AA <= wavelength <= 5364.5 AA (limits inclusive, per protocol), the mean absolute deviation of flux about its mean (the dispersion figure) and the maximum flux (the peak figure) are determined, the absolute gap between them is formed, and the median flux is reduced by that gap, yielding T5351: -6.3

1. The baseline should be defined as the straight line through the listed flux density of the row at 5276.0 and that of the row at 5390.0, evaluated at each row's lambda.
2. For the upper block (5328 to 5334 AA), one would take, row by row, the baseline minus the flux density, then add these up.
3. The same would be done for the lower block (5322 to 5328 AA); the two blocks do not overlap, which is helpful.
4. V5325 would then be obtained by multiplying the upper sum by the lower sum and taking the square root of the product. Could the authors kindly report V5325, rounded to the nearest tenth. 10.5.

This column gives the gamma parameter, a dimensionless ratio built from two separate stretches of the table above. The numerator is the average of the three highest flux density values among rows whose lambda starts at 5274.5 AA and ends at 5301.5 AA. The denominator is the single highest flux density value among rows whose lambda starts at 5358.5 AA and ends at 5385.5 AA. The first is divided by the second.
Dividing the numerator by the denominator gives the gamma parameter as 1.11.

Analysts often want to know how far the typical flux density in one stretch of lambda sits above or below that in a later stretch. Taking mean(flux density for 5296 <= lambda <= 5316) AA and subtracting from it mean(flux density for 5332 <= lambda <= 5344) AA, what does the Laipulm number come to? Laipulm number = -4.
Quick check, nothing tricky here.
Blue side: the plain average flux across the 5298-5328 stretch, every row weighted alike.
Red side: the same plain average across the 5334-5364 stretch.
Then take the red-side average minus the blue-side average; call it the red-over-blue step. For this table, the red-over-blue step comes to 2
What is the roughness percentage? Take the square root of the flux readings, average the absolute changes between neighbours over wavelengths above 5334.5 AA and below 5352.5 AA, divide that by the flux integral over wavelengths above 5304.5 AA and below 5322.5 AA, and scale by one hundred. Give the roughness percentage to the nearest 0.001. 0.078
